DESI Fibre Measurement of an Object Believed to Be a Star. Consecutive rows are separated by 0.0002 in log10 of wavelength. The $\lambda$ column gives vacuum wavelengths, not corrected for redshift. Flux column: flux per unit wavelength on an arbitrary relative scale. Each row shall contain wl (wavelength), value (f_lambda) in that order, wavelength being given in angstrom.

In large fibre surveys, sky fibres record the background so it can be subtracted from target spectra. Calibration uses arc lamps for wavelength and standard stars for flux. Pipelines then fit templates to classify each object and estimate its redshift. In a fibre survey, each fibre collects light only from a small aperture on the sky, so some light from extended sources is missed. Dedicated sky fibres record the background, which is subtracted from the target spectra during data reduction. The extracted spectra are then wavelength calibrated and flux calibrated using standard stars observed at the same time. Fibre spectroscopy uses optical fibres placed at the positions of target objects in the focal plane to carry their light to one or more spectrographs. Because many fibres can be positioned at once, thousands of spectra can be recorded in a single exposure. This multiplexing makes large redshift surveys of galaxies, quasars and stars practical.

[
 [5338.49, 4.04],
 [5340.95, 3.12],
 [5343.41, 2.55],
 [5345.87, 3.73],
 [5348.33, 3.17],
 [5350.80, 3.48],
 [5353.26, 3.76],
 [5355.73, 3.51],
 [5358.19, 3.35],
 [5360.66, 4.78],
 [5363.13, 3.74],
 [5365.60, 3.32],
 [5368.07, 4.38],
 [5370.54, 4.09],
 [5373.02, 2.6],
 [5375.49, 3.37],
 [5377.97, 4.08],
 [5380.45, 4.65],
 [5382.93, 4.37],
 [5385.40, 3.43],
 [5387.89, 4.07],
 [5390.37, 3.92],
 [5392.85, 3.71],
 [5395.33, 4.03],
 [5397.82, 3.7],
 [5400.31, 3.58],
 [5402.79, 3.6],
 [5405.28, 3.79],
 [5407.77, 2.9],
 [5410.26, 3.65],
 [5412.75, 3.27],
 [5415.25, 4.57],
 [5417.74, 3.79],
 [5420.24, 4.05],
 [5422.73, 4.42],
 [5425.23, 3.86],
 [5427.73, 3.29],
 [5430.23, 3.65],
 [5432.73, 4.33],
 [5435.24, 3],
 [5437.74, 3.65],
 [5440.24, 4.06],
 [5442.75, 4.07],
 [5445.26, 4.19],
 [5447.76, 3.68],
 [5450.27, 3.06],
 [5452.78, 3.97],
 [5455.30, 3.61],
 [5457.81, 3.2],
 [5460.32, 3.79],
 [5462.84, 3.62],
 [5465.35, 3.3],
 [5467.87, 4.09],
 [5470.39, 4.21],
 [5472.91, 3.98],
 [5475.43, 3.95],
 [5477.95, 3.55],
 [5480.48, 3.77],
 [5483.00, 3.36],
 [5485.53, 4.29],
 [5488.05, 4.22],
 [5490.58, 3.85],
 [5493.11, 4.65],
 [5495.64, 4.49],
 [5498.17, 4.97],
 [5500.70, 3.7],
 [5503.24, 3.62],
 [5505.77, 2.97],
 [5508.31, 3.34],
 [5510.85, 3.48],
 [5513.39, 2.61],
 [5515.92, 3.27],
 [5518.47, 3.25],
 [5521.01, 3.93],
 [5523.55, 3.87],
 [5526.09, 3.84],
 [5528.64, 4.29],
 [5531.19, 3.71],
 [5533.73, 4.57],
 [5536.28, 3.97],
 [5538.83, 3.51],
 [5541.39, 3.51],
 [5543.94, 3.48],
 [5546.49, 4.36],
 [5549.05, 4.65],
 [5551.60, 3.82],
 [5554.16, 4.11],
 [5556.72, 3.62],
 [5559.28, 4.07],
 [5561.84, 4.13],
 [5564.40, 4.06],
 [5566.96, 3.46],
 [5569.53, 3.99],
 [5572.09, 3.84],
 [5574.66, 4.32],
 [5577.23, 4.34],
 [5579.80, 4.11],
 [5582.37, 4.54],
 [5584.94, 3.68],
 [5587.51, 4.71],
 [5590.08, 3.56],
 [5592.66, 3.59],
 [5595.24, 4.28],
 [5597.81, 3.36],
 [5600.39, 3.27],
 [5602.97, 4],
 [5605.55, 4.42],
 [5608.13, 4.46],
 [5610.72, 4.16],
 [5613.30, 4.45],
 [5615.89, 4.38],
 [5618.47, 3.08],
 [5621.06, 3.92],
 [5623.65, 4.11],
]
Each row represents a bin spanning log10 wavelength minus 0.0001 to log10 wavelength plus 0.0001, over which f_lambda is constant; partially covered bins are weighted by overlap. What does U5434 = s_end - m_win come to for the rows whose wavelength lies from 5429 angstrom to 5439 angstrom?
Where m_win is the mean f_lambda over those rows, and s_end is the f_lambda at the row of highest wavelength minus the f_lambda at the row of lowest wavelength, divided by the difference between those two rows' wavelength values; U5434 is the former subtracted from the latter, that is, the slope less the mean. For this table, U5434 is -3.7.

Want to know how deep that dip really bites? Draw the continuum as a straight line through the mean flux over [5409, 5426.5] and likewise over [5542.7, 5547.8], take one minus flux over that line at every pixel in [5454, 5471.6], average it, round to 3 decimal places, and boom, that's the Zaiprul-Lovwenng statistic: 0.063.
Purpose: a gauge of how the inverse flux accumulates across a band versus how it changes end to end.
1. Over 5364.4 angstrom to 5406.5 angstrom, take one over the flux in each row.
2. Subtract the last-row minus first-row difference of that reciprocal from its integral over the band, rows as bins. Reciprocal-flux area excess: 11.3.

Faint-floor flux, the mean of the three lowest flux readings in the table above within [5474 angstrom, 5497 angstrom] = 3.56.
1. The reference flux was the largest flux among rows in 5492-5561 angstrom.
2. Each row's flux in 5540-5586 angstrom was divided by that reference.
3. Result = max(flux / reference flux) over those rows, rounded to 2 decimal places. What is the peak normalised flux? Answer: 0.94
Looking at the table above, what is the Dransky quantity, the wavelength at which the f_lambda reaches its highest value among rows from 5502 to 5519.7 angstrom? 5503.24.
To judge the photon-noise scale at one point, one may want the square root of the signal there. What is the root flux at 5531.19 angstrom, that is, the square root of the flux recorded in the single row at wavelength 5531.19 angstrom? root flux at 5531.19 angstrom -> 1.93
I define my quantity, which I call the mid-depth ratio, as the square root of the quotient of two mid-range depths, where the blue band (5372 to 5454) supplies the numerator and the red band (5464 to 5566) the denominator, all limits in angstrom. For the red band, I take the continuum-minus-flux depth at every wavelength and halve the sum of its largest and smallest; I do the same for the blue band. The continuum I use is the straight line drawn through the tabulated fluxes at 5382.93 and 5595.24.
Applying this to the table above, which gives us 1.19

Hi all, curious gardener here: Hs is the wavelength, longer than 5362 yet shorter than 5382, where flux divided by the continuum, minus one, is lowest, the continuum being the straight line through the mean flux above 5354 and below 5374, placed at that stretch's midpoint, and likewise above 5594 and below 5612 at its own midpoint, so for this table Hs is 5373.02 angstrom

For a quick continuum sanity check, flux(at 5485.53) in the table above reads 4.29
